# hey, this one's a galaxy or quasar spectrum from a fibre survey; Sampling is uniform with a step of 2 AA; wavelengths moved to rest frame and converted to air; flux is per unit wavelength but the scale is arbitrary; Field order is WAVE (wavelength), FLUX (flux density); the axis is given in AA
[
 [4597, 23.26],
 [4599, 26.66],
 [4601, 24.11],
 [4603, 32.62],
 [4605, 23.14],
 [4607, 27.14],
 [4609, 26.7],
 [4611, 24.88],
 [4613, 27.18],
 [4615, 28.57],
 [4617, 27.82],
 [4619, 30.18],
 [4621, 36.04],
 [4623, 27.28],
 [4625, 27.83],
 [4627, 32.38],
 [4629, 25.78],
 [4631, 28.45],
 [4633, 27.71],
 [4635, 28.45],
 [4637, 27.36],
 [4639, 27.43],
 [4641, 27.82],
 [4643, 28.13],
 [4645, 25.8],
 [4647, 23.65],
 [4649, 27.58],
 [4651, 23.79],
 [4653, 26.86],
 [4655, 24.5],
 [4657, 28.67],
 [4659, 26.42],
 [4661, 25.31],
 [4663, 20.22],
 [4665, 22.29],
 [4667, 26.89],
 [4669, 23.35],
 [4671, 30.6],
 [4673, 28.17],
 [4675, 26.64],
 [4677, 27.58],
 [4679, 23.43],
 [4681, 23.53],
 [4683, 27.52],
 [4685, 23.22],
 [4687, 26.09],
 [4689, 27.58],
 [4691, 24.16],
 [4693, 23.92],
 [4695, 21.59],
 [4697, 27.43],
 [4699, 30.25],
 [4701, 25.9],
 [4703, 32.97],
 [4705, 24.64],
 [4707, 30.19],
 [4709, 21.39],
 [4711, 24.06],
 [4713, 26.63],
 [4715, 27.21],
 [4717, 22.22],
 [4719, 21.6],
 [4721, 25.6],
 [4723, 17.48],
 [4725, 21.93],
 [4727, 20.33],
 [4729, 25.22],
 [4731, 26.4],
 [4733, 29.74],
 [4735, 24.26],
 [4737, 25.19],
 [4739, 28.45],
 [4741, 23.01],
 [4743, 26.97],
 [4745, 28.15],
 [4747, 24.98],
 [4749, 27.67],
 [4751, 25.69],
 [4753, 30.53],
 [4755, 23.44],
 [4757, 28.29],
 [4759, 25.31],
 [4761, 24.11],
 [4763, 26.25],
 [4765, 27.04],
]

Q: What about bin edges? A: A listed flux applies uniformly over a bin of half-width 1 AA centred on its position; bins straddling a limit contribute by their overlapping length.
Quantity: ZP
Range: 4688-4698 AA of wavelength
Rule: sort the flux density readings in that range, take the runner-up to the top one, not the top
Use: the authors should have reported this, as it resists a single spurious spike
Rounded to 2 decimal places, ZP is 27.43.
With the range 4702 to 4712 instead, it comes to 30.19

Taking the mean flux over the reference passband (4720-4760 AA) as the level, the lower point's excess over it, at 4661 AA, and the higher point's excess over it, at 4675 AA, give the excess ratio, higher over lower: -9.9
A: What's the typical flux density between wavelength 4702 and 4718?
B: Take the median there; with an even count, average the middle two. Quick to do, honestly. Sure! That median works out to 25.6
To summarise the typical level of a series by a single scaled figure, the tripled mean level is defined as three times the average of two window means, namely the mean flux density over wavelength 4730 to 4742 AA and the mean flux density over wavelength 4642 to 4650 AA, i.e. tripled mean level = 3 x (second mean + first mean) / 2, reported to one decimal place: 78.7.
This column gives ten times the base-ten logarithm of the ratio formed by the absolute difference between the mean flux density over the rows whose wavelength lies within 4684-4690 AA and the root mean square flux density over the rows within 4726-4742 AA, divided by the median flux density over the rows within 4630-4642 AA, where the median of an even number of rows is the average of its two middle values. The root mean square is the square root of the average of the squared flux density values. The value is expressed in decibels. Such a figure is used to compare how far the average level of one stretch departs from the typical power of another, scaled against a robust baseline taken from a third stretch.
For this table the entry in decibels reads -23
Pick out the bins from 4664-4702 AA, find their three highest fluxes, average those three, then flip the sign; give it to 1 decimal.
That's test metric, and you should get -29.7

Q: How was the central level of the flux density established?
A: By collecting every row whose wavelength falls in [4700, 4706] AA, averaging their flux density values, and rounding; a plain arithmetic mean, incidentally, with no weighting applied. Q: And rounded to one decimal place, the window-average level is 27.8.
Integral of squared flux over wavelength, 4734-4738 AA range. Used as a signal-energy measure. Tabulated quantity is 2446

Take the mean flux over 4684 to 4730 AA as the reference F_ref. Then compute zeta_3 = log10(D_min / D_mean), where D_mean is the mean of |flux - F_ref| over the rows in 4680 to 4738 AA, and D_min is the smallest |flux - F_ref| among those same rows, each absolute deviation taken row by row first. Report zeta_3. -1.1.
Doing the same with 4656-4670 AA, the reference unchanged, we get -0.7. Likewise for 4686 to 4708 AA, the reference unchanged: -1.1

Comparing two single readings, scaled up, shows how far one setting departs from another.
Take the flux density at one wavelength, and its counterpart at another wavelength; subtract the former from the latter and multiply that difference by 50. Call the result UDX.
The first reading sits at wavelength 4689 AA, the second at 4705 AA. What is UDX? -147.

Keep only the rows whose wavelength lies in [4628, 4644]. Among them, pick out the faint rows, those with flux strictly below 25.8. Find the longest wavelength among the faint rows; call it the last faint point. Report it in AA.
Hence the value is 4629 AA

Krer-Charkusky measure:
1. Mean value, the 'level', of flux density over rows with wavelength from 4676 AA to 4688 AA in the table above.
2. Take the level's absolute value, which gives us 25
